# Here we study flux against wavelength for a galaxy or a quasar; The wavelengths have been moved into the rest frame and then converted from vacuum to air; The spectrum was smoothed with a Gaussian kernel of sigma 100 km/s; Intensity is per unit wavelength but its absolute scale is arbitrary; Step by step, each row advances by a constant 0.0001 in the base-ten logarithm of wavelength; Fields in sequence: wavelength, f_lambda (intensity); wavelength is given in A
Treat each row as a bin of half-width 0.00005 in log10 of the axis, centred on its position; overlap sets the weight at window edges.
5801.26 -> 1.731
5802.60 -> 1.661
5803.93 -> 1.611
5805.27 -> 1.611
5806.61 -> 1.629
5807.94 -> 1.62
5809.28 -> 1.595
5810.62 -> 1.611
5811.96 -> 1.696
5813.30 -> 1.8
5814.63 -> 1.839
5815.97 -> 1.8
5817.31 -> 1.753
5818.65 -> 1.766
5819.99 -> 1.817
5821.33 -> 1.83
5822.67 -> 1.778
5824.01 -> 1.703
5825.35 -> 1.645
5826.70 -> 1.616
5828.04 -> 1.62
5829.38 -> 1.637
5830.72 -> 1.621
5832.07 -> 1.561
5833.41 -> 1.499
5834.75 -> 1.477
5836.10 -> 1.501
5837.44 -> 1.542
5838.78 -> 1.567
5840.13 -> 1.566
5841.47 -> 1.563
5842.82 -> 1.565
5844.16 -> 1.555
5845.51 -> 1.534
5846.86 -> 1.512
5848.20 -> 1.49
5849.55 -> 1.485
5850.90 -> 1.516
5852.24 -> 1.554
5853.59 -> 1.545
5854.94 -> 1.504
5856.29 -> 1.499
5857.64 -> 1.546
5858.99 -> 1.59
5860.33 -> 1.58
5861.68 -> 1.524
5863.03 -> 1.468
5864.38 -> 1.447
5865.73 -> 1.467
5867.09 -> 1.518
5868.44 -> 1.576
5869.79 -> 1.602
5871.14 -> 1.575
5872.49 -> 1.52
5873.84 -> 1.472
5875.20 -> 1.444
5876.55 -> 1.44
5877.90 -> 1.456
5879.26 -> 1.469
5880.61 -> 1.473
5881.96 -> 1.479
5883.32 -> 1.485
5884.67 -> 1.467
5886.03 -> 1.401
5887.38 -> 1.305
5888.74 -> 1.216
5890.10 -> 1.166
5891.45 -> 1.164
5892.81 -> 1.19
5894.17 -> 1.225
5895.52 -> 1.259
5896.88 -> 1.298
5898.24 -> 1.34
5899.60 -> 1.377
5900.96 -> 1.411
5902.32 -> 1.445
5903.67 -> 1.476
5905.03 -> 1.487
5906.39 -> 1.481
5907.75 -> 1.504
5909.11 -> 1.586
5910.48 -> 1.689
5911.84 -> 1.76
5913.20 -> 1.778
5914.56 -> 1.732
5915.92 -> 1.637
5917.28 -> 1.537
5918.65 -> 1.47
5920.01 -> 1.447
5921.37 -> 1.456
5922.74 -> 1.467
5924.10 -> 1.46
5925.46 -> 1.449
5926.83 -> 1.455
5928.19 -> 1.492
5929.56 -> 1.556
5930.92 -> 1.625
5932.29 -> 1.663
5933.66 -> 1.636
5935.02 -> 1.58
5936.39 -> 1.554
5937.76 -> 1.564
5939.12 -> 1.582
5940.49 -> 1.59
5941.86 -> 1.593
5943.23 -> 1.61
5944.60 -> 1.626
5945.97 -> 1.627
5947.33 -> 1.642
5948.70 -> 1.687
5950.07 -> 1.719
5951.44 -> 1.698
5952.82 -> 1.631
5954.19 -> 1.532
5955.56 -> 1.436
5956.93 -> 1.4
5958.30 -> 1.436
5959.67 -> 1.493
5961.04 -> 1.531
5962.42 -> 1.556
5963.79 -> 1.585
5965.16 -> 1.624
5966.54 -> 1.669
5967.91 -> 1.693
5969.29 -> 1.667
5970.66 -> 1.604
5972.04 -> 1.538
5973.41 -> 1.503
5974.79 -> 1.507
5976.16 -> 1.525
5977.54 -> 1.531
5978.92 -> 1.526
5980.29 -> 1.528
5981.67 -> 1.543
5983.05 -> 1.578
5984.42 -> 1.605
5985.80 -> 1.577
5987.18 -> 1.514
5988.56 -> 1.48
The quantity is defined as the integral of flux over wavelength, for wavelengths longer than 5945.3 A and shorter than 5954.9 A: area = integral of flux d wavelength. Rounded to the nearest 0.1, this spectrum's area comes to 15.8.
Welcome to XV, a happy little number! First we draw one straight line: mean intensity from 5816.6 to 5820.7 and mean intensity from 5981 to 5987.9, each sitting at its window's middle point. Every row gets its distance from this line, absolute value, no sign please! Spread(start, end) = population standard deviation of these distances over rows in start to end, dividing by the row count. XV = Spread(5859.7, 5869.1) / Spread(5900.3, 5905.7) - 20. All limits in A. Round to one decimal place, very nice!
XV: -18.4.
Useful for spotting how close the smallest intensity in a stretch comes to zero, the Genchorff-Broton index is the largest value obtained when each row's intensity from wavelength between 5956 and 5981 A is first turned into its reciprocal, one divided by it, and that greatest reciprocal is 0.714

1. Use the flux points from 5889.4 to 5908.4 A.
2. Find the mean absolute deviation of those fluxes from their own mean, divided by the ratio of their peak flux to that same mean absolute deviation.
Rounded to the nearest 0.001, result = 0.008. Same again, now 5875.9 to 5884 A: 0.000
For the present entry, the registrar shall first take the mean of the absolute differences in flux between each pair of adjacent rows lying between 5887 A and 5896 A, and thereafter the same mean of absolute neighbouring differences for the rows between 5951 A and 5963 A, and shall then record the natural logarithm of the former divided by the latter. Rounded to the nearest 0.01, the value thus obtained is -0.37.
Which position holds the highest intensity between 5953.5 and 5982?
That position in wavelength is 5967.91 A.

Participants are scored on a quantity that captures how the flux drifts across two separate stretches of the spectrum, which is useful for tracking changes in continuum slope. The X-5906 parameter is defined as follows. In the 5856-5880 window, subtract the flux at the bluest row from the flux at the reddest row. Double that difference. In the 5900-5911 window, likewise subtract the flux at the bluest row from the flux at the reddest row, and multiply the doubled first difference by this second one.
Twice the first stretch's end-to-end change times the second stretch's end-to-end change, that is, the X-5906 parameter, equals -0.017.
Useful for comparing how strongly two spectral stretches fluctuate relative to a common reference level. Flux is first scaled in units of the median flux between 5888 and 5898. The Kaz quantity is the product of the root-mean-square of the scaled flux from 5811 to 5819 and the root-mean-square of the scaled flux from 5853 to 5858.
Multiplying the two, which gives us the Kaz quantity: 1.83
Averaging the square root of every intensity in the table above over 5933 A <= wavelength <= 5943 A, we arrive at 1.26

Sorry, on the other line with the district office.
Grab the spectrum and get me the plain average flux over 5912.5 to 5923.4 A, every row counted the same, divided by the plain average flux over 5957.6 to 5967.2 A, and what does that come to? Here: 1.01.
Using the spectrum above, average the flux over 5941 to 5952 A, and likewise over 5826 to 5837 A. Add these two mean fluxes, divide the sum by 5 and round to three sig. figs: 0.643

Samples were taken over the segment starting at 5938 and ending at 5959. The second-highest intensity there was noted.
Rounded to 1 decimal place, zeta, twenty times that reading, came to 34.0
